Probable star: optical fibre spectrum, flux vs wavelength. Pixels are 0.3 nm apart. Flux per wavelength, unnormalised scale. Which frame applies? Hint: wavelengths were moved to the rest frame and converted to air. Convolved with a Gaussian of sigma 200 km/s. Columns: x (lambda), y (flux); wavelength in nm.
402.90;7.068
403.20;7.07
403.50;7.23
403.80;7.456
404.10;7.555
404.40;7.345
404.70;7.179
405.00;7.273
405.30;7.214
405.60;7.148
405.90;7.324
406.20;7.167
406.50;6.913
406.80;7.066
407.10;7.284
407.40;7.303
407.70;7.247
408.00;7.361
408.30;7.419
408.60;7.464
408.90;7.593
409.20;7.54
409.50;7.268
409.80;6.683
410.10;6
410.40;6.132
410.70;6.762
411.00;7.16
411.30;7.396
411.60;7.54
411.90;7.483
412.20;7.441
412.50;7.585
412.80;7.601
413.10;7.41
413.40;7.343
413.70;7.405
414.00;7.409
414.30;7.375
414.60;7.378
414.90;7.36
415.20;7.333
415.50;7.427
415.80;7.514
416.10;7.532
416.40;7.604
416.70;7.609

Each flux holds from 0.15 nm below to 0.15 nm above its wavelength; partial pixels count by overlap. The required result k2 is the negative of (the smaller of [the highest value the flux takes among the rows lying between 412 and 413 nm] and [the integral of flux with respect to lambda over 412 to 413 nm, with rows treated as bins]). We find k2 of -7.5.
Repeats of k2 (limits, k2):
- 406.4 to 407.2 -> -5.7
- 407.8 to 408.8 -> -7.4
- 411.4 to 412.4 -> -7.5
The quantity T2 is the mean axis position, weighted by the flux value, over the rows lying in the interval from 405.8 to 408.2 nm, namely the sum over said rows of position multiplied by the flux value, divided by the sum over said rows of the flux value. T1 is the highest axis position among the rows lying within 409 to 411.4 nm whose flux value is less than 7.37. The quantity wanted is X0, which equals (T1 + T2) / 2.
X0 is 408.98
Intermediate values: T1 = 411.00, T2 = 406.96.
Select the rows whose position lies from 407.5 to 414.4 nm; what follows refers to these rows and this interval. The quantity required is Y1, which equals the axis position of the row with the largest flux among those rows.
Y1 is 412.80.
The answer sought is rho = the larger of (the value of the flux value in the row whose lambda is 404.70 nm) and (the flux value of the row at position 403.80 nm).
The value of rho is 7.46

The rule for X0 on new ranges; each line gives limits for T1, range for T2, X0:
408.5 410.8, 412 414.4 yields 411.97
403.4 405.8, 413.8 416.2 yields 410.33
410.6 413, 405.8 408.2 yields 408.98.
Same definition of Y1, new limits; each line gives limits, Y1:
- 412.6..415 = 412.80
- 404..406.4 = 404.10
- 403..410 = 408.90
